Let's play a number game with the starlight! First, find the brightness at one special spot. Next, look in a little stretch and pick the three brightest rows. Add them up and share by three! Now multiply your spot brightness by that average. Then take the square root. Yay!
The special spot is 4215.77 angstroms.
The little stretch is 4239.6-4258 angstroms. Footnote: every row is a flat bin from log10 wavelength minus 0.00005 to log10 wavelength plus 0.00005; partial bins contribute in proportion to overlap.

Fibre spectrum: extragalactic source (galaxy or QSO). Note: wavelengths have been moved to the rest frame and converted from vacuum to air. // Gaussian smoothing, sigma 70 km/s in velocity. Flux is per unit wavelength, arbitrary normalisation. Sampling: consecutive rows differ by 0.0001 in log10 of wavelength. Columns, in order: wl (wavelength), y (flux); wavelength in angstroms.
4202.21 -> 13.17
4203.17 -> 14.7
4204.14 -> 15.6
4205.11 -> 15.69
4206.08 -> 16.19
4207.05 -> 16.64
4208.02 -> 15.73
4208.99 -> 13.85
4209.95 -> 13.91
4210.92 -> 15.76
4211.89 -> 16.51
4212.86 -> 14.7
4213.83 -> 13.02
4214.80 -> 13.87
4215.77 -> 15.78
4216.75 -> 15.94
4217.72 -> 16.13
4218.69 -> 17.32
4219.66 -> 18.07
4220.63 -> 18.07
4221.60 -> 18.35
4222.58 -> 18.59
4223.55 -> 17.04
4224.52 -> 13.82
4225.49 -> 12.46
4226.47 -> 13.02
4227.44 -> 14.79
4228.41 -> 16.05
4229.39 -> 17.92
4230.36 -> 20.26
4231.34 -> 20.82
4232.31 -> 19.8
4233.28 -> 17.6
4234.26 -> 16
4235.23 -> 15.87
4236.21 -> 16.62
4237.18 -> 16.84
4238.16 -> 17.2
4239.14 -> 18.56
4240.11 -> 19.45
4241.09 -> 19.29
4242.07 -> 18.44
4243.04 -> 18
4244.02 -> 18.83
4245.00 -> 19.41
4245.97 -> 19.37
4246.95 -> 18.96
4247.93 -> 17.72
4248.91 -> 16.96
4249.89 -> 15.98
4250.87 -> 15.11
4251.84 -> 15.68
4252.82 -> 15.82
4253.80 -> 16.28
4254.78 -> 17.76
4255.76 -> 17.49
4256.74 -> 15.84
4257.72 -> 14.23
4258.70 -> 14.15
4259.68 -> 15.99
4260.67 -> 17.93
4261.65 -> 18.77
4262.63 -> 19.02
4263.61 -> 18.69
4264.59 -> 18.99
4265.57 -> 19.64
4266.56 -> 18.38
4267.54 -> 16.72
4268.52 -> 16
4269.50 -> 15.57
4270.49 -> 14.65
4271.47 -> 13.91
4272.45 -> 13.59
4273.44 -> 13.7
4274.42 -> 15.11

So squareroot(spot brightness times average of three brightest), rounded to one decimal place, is 17.5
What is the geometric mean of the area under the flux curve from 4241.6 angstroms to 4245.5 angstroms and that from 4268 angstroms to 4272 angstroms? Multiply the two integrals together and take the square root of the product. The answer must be 66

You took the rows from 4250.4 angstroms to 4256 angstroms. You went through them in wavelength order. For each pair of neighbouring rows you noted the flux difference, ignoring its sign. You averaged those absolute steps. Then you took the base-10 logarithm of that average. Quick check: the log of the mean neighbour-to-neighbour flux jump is -0.23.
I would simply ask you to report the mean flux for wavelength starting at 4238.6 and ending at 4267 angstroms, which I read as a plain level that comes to 17.6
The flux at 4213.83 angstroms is 13.02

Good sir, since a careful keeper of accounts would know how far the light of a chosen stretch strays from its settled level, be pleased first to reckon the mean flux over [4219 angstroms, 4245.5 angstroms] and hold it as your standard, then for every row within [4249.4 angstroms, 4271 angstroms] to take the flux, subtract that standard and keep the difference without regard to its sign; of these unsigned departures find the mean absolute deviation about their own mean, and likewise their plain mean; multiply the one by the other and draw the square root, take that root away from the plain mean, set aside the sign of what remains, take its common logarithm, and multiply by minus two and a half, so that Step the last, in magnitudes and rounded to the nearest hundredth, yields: 0.57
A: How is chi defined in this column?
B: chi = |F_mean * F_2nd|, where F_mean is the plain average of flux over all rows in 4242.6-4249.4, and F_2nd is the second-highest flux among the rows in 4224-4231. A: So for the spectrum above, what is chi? 331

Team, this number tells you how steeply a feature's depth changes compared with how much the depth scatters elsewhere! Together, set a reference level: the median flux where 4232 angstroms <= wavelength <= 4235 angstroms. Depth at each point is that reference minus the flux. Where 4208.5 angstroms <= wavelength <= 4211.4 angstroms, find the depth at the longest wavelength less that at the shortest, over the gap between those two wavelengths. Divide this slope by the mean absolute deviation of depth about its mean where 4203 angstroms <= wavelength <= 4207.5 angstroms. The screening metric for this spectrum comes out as -1.9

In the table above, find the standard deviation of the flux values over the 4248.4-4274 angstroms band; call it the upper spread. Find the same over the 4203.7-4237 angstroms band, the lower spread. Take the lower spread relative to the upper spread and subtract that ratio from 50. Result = 48.9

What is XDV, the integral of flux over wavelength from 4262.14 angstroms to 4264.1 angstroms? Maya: 37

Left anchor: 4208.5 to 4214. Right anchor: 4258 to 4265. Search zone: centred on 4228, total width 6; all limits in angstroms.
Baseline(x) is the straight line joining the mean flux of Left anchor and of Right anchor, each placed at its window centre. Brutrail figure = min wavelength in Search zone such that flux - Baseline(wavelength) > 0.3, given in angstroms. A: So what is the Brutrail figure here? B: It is 4228.41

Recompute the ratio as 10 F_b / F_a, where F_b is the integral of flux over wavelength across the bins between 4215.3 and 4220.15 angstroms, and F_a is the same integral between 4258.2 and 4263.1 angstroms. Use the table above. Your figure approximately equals 9.6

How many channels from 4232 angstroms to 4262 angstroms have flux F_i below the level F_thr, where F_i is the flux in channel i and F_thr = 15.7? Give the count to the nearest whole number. 4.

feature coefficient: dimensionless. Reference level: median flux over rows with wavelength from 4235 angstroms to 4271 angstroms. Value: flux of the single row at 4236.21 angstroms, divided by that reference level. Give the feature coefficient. 0.95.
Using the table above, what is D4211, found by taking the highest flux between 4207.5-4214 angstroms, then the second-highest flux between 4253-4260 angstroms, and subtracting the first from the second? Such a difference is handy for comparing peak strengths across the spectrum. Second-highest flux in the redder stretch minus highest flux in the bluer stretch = 1.0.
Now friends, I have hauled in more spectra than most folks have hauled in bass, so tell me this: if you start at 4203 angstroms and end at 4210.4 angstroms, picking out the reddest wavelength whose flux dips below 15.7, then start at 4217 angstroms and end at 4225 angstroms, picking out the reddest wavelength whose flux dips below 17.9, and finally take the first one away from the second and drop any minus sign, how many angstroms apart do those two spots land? 14.6 angstroms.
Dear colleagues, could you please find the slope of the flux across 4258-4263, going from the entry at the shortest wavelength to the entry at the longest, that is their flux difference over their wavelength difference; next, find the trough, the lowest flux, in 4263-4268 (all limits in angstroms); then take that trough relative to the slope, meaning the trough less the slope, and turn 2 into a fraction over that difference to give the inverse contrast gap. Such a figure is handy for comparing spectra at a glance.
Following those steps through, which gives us 0.13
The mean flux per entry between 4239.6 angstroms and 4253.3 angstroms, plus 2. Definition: 19.8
